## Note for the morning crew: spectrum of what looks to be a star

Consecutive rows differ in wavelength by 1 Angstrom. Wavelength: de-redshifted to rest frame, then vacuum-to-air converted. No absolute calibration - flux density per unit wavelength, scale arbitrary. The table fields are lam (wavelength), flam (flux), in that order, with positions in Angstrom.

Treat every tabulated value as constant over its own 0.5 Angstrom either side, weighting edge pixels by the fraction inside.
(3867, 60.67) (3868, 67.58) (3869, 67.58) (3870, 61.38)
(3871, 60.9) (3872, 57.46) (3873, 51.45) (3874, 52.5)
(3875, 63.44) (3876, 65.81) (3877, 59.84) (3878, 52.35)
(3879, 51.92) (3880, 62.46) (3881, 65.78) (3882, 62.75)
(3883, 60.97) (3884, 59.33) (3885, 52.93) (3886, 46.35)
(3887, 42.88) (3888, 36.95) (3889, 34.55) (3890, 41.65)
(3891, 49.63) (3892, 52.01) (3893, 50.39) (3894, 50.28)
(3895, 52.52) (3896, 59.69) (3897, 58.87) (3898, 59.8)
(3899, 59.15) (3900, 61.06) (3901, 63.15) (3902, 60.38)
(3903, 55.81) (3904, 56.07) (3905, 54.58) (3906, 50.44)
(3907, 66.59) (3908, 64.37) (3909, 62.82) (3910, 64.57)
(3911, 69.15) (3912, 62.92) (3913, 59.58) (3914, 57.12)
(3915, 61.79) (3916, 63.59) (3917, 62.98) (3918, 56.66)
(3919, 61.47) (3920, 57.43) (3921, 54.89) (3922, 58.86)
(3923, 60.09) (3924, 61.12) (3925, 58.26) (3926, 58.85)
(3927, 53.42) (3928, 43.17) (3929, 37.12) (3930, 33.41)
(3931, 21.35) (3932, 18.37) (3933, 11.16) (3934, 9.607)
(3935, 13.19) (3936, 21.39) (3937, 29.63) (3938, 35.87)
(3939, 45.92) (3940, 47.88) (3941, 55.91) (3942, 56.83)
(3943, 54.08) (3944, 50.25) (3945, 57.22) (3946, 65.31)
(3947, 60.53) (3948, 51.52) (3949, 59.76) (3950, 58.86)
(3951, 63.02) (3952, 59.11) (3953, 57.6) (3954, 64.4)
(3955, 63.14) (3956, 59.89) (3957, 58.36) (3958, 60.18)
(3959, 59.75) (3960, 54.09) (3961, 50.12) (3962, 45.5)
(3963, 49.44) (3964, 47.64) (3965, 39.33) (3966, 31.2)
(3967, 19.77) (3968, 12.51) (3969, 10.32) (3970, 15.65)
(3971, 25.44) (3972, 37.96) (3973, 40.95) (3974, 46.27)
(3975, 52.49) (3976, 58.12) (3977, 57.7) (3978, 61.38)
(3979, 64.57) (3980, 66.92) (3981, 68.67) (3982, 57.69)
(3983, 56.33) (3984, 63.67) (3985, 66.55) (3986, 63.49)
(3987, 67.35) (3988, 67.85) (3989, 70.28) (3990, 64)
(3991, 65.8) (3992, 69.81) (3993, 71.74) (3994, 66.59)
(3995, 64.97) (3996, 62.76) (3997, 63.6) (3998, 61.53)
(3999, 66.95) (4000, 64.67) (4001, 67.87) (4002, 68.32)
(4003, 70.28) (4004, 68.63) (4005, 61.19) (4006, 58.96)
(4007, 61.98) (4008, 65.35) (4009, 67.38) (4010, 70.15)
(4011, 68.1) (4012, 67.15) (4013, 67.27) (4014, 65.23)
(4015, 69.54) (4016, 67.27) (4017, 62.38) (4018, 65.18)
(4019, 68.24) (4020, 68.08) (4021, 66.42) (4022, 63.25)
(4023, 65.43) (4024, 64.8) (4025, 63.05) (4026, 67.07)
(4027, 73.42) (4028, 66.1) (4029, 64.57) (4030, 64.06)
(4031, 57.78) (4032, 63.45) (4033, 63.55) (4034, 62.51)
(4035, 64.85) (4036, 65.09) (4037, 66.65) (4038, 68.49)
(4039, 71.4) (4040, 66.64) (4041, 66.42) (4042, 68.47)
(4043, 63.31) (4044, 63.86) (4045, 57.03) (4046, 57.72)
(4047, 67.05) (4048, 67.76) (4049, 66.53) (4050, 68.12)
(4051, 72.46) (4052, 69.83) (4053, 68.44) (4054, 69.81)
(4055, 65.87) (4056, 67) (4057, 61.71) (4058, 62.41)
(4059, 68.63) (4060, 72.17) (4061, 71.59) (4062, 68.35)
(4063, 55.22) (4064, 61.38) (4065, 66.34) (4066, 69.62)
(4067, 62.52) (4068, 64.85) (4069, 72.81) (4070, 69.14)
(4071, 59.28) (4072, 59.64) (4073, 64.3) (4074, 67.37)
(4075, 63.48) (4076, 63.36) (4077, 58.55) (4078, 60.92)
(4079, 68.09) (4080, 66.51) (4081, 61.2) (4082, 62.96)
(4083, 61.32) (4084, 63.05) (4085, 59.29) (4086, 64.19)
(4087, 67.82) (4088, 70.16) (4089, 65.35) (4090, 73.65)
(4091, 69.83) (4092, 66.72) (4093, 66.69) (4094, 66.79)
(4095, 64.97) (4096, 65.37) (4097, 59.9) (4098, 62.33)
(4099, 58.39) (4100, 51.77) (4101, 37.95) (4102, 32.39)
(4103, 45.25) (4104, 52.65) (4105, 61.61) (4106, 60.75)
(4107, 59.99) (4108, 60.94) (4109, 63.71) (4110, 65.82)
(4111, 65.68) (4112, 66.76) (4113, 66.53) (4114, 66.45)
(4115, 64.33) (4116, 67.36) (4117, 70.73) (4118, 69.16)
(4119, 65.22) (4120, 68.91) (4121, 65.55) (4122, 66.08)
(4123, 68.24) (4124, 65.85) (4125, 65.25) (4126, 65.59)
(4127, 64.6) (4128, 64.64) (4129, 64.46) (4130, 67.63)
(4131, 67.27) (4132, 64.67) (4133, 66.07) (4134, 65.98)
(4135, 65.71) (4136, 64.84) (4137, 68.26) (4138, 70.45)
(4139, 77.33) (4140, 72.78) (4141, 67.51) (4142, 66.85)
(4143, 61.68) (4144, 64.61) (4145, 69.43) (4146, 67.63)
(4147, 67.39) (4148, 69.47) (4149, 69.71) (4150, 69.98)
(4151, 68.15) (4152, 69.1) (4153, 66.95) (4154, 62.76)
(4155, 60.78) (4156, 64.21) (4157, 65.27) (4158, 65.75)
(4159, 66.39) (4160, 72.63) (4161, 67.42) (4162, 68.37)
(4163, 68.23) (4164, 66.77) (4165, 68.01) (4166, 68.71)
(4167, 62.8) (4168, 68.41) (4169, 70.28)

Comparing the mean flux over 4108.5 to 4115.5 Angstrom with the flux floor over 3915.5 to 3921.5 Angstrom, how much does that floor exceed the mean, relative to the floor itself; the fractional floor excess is -0.20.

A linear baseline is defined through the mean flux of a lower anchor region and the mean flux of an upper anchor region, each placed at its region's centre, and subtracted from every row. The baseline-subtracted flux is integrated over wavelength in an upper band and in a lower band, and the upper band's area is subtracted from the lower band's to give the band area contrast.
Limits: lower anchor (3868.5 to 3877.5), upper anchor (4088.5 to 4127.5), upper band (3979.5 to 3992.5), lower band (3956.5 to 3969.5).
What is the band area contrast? -307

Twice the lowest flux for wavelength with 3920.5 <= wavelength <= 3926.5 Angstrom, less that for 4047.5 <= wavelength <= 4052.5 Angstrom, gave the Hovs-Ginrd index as 43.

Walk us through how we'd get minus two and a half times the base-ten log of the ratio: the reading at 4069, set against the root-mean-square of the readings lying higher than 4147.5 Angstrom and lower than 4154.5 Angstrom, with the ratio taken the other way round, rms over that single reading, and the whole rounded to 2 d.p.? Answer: 0.07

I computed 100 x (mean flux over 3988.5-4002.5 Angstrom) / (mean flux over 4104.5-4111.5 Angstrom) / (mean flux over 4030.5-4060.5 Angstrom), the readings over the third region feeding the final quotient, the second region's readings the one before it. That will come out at 1.61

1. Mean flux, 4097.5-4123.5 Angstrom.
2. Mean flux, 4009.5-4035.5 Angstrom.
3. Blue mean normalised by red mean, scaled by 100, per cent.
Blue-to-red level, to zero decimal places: 108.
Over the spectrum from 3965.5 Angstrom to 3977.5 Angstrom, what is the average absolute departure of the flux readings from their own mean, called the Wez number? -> 15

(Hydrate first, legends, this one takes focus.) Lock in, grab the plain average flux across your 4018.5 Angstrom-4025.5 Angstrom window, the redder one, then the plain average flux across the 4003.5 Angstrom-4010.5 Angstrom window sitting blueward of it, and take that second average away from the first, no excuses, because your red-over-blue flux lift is 0.8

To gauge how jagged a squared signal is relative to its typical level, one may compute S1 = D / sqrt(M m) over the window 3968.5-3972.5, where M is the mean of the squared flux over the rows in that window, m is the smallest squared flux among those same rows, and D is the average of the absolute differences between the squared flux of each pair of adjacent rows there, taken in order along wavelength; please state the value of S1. 1.75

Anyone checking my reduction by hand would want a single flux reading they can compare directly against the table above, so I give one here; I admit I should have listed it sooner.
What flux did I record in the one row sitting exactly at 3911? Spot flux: 69.15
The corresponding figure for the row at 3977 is 57.7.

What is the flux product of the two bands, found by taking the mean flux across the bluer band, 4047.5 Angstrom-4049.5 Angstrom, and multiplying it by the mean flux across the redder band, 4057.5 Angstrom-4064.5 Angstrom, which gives 4410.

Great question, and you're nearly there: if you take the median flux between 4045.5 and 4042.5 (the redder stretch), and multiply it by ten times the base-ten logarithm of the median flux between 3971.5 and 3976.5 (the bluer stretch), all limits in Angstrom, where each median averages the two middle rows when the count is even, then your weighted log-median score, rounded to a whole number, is 1054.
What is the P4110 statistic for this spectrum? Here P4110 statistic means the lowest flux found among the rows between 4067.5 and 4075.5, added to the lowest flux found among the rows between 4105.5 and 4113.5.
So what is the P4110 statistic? 119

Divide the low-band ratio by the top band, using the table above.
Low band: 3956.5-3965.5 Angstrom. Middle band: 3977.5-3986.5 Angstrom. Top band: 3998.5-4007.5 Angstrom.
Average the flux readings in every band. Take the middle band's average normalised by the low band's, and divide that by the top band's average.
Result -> 0.019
